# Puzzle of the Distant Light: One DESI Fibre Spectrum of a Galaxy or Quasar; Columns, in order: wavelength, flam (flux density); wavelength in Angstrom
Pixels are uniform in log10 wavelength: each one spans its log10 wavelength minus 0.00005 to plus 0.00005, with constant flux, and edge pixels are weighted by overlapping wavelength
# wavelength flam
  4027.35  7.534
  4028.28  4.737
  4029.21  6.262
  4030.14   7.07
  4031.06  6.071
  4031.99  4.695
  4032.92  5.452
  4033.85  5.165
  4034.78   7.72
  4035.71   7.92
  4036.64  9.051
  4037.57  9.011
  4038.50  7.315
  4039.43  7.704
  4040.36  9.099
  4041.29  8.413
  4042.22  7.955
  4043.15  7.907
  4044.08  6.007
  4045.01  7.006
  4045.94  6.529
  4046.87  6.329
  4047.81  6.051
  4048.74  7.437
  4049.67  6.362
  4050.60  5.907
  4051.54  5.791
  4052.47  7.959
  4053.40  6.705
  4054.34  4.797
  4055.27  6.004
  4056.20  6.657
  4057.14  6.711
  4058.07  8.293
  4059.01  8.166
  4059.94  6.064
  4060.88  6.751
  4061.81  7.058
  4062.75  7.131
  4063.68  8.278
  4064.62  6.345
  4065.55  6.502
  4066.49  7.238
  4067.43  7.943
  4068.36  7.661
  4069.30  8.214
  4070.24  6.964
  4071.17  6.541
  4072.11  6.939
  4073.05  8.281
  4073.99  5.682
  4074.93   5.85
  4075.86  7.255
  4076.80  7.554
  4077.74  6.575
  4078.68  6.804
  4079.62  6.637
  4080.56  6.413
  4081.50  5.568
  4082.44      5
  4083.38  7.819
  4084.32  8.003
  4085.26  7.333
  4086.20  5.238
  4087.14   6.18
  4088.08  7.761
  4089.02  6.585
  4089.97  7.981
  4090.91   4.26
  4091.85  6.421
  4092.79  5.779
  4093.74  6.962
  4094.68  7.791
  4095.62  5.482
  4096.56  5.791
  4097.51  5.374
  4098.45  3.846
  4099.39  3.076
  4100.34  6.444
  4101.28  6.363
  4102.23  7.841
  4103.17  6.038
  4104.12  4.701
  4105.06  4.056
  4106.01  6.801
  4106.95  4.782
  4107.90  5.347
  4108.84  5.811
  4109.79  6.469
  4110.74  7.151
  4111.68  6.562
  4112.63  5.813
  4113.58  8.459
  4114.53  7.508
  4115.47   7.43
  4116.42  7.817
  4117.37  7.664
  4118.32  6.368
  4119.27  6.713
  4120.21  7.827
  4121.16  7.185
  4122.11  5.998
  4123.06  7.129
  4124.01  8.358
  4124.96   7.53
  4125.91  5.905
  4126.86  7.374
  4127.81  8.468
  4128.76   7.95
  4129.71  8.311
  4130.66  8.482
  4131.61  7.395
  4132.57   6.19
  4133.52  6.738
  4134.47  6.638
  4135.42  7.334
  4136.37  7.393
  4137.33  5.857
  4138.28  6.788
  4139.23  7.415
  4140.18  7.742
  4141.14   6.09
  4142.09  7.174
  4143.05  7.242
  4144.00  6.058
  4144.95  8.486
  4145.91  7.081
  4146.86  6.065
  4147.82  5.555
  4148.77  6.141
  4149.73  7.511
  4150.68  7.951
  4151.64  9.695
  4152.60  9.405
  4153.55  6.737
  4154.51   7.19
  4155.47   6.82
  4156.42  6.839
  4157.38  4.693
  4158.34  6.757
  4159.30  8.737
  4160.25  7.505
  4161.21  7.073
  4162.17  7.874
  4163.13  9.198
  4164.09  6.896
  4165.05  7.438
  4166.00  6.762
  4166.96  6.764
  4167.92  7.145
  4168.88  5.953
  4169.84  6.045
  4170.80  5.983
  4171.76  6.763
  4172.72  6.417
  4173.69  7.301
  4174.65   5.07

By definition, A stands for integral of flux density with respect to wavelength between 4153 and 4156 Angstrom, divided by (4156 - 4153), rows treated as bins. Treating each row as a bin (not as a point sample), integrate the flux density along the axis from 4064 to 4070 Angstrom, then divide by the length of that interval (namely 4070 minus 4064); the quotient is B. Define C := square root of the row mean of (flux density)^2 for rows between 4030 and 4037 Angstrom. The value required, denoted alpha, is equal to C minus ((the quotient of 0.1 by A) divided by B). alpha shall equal 6.8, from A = 6.99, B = 7.32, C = 6.8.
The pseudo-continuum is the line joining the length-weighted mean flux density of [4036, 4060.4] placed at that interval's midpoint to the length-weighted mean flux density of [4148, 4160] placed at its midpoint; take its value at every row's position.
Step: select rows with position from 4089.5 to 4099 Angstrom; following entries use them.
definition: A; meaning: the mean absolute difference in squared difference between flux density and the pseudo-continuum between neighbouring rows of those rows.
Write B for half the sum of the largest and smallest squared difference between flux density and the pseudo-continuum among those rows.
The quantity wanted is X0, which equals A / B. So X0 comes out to 0.6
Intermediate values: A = 3.7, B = 6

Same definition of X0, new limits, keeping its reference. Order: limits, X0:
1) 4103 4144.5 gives 0.3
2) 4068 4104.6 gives 0.3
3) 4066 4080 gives 0.6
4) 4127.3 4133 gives 1.3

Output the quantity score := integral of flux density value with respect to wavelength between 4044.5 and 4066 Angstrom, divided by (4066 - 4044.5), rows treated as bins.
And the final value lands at 6.73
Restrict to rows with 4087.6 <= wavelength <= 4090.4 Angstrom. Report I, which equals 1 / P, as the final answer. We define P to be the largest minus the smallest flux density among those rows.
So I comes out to 0.72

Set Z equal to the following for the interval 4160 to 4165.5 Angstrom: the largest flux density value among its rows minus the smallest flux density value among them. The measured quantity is 2.3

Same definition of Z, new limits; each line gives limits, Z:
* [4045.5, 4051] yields 1.5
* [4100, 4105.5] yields 3.8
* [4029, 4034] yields 2.4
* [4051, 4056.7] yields 3.2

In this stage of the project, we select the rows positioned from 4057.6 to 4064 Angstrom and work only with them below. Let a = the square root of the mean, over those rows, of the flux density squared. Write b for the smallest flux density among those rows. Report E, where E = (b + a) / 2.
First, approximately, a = 7.44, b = 6.064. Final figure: 6.7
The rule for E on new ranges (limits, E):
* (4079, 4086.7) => 5.8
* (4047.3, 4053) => 6.2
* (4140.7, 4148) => 6.2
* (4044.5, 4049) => 6.4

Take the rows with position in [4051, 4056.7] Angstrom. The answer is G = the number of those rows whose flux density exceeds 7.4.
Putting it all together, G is 1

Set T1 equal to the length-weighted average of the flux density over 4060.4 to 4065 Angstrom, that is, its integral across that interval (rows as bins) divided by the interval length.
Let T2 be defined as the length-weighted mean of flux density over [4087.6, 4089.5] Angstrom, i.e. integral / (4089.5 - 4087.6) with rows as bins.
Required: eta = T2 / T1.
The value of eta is 1.00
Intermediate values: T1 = 7.1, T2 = 7.15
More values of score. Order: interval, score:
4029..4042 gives 7.24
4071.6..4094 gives 6.61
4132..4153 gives 7.11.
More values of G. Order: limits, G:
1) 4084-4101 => 4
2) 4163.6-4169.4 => 1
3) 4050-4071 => 7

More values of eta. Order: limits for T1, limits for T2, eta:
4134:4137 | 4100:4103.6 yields 0.95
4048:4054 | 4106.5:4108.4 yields 0.77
